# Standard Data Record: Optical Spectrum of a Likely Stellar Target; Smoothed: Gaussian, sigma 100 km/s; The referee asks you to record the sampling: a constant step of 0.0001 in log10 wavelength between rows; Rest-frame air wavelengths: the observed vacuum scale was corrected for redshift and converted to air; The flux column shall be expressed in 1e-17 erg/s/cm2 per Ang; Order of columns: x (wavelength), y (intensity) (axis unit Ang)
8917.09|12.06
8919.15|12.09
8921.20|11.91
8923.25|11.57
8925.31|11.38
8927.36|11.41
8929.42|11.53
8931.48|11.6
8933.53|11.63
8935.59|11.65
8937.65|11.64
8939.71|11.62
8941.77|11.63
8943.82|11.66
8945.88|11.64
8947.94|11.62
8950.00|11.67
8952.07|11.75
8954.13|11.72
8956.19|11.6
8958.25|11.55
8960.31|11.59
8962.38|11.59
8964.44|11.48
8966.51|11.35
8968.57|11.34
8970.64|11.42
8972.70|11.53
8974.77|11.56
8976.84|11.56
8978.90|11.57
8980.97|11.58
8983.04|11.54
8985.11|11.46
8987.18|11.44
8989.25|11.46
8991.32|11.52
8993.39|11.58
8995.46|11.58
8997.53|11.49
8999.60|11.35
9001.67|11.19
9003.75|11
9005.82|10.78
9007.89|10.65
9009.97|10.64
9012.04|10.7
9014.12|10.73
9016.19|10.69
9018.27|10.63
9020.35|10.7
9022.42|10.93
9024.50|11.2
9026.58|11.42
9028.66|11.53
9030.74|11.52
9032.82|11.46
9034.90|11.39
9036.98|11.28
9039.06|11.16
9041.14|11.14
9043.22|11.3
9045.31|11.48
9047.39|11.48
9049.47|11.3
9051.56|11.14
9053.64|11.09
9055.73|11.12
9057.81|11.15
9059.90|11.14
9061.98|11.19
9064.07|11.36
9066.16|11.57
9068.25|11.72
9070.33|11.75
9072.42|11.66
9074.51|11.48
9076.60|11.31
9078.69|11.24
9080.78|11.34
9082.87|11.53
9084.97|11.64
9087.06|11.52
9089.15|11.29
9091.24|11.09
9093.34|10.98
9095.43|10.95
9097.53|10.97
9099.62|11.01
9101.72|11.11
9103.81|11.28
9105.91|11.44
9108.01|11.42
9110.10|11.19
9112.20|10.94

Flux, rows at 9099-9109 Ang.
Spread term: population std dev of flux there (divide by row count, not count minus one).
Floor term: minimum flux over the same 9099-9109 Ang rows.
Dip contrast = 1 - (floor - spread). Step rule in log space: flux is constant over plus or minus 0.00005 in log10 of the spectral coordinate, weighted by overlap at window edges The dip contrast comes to -9.8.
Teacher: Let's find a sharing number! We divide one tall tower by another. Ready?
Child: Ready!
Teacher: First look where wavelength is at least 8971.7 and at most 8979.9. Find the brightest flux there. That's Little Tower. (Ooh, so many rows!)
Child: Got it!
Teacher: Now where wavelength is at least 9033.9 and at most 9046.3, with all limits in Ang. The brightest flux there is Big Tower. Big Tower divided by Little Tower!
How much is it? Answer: 0.99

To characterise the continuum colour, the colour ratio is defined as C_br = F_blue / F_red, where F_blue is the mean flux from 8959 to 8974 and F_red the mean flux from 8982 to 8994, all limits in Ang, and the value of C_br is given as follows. 1.00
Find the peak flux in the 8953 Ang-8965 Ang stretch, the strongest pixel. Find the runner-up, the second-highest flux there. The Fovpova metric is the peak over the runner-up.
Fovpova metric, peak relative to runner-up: 1.01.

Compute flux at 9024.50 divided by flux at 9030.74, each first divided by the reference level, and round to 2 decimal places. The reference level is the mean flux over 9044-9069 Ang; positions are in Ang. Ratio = 0.97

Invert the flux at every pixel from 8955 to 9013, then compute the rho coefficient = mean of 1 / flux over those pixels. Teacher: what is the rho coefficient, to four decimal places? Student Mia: 0.0881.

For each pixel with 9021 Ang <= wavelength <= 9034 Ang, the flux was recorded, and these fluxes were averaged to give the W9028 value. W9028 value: 11.3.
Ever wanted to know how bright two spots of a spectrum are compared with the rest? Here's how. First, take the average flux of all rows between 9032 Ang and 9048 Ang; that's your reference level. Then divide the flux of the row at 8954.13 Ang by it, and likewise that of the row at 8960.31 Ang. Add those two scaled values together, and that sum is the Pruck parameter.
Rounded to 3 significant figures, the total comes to 2.06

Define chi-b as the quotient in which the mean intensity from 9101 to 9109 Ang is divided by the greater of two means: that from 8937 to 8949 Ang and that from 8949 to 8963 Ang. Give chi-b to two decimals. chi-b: 0.97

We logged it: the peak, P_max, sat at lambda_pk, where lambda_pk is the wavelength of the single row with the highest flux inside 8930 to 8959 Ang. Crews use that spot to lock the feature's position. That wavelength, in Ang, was 8952.07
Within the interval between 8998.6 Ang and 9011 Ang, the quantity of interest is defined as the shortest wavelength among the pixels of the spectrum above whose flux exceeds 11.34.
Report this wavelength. 8999.60 Ang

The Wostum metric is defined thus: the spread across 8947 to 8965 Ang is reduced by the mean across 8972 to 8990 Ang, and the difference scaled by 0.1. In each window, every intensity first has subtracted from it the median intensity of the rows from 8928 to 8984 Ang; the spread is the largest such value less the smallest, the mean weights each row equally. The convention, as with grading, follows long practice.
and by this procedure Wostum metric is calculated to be 0.034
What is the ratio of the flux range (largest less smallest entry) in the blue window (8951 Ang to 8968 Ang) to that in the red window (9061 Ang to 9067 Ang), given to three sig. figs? 1.05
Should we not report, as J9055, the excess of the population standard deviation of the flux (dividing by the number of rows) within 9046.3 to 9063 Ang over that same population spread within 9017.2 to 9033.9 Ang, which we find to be -0.23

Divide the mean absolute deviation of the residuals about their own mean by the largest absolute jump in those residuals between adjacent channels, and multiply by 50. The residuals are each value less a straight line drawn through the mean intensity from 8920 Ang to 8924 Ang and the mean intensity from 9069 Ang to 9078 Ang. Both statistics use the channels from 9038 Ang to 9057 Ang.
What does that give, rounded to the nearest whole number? 35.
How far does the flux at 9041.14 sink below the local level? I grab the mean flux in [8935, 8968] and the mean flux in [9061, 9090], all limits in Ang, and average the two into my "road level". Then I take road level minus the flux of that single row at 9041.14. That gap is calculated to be 0.4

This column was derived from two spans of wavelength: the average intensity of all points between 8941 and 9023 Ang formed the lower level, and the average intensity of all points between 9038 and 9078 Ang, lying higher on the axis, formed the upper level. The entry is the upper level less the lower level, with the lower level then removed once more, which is -11.3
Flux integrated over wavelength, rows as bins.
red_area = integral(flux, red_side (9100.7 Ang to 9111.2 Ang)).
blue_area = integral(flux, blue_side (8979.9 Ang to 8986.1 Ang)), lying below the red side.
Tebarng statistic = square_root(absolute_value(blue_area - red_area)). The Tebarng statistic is 7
